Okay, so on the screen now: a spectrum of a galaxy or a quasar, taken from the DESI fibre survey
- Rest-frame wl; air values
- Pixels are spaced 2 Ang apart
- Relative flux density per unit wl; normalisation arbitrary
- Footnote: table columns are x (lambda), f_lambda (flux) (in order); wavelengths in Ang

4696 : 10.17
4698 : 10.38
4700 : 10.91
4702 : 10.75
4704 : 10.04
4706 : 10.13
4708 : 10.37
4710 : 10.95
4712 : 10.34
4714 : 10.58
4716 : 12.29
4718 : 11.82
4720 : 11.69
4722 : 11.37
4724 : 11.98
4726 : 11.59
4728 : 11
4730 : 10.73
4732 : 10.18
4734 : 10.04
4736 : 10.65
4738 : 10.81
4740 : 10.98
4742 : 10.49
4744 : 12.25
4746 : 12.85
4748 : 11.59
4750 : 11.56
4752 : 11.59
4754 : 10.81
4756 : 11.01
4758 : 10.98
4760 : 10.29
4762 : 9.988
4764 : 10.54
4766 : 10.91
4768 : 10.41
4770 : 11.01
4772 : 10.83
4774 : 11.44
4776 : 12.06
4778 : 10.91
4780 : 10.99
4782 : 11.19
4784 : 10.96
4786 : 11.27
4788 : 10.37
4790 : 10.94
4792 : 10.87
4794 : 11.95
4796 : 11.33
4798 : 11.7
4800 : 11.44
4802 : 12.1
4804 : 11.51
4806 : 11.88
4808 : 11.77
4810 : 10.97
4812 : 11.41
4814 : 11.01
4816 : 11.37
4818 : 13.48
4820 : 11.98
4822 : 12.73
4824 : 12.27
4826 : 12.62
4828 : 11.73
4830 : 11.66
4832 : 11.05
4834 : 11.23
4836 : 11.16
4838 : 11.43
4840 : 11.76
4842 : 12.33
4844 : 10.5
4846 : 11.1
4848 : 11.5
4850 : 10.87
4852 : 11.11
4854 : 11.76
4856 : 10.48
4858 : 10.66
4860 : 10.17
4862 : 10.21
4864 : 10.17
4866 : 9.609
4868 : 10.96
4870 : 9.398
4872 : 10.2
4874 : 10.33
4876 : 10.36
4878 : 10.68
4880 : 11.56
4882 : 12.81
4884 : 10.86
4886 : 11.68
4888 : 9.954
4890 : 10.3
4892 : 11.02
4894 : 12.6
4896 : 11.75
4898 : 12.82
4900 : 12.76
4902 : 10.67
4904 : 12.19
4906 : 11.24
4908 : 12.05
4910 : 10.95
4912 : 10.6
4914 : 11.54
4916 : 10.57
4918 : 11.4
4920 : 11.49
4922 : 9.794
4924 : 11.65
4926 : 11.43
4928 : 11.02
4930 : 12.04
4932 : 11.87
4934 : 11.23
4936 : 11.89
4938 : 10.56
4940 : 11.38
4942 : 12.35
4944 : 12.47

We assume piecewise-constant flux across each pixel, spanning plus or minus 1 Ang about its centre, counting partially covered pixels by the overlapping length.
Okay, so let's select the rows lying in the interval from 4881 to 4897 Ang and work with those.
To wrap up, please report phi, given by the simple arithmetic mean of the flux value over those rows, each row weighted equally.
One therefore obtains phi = 11.4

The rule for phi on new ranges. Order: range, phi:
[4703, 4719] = 10.8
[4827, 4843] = 11.5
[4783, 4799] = 11.2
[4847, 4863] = 10.8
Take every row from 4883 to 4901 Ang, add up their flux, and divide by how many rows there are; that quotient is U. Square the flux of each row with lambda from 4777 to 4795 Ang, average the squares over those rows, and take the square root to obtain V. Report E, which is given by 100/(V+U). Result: 4.428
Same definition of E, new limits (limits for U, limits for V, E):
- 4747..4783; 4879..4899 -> 4.428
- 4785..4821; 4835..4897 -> 4.445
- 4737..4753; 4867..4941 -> 4.390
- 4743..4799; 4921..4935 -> 4.449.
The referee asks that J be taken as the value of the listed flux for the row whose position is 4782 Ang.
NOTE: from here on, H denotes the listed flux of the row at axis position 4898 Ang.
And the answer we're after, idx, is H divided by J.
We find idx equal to 1.15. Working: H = 12.82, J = 11.19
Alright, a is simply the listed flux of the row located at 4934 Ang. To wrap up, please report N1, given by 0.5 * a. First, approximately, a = 11.23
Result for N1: 5.6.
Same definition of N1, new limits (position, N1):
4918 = 5.7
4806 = 5.9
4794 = 6.0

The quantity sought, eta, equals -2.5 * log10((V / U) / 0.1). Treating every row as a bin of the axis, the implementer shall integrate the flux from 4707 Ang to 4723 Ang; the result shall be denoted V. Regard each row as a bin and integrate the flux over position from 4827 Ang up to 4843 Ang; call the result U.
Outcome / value -2.46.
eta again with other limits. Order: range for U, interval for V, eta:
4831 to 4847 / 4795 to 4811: -2.53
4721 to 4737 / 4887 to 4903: -2.55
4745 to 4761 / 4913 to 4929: -2.48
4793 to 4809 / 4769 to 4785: -2.45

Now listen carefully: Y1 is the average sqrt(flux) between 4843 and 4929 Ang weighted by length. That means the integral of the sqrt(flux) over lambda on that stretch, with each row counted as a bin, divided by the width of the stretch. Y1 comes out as 3.320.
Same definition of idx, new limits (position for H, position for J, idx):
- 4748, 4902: 1.09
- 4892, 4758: 1.00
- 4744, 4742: 1.17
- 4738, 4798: 0.92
